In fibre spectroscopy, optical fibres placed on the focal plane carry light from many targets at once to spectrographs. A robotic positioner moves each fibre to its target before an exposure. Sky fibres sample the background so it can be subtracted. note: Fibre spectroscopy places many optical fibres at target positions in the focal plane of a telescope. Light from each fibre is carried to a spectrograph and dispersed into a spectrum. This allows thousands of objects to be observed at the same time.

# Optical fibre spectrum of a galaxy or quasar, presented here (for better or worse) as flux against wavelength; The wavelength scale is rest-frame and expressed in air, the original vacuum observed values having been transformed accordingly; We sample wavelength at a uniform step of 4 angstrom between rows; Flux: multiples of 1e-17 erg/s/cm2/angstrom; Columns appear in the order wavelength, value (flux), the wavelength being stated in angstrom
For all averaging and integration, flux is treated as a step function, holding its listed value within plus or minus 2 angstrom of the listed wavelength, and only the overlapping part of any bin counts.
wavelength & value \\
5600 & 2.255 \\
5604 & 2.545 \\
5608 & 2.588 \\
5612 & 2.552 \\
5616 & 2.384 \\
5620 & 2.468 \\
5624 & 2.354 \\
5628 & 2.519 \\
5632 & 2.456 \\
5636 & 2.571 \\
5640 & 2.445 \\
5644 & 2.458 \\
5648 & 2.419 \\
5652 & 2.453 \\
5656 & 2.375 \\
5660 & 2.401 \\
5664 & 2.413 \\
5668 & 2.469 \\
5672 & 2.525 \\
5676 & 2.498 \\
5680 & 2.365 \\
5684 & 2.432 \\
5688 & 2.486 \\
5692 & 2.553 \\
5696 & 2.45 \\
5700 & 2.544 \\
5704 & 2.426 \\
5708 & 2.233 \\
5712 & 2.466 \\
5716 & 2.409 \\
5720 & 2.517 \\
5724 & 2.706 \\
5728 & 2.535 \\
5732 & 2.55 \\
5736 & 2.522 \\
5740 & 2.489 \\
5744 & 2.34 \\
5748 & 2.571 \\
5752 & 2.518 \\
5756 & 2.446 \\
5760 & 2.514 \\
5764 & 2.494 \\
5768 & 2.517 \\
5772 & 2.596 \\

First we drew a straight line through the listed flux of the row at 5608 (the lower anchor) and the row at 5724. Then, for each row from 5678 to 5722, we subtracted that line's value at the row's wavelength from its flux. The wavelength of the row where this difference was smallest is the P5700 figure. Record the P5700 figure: 5708 angstrom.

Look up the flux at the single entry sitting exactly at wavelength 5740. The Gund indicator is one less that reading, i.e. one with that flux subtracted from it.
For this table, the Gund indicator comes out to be -1.49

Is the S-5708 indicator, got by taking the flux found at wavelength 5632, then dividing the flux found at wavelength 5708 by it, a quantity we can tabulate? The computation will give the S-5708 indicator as 0.91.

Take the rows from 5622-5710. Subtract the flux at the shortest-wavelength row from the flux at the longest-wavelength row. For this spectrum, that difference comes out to -0.12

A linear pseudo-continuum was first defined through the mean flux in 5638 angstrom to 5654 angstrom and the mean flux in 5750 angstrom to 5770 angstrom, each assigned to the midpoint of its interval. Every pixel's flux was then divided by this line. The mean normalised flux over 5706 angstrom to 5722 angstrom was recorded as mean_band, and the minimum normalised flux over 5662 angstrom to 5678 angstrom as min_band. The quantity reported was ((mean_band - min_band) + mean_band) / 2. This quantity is 0.480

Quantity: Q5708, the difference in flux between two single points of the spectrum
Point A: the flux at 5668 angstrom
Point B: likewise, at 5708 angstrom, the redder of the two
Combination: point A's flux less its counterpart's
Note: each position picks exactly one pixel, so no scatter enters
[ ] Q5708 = 0.24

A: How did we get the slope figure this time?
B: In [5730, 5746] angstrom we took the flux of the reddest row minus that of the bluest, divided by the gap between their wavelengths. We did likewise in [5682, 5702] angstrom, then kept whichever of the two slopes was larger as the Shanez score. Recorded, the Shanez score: 0.007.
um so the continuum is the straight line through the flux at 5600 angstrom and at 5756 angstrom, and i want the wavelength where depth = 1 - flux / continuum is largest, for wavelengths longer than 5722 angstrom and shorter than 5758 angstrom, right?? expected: 5744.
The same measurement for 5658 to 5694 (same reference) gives 5680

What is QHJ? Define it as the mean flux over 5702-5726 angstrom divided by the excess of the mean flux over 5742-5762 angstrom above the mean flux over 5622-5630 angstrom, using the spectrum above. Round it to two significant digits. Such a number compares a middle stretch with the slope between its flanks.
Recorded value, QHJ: 60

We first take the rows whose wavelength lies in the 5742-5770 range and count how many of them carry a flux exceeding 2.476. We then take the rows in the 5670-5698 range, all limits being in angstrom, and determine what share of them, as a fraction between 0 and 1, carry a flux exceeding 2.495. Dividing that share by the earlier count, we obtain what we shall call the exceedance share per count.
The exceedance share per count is 0.09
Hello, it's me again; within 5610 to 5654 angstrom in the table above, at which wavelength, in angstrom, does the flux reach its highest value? 5636 angstrom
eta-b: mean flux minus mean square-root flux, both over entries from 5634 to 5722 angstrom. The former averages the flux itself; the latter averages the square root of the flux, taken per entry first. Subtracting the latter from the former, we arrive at 0.885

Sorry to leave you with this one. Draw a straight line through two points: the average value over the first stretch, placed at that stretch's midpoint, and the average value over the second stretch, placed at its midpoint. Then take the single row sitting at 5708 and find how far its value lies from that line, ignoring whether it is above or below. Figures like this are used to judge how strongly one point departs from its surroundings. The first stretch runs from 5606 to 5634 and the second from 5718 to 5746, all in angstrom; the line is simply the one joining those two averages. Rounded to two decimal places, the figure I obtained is 0.28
